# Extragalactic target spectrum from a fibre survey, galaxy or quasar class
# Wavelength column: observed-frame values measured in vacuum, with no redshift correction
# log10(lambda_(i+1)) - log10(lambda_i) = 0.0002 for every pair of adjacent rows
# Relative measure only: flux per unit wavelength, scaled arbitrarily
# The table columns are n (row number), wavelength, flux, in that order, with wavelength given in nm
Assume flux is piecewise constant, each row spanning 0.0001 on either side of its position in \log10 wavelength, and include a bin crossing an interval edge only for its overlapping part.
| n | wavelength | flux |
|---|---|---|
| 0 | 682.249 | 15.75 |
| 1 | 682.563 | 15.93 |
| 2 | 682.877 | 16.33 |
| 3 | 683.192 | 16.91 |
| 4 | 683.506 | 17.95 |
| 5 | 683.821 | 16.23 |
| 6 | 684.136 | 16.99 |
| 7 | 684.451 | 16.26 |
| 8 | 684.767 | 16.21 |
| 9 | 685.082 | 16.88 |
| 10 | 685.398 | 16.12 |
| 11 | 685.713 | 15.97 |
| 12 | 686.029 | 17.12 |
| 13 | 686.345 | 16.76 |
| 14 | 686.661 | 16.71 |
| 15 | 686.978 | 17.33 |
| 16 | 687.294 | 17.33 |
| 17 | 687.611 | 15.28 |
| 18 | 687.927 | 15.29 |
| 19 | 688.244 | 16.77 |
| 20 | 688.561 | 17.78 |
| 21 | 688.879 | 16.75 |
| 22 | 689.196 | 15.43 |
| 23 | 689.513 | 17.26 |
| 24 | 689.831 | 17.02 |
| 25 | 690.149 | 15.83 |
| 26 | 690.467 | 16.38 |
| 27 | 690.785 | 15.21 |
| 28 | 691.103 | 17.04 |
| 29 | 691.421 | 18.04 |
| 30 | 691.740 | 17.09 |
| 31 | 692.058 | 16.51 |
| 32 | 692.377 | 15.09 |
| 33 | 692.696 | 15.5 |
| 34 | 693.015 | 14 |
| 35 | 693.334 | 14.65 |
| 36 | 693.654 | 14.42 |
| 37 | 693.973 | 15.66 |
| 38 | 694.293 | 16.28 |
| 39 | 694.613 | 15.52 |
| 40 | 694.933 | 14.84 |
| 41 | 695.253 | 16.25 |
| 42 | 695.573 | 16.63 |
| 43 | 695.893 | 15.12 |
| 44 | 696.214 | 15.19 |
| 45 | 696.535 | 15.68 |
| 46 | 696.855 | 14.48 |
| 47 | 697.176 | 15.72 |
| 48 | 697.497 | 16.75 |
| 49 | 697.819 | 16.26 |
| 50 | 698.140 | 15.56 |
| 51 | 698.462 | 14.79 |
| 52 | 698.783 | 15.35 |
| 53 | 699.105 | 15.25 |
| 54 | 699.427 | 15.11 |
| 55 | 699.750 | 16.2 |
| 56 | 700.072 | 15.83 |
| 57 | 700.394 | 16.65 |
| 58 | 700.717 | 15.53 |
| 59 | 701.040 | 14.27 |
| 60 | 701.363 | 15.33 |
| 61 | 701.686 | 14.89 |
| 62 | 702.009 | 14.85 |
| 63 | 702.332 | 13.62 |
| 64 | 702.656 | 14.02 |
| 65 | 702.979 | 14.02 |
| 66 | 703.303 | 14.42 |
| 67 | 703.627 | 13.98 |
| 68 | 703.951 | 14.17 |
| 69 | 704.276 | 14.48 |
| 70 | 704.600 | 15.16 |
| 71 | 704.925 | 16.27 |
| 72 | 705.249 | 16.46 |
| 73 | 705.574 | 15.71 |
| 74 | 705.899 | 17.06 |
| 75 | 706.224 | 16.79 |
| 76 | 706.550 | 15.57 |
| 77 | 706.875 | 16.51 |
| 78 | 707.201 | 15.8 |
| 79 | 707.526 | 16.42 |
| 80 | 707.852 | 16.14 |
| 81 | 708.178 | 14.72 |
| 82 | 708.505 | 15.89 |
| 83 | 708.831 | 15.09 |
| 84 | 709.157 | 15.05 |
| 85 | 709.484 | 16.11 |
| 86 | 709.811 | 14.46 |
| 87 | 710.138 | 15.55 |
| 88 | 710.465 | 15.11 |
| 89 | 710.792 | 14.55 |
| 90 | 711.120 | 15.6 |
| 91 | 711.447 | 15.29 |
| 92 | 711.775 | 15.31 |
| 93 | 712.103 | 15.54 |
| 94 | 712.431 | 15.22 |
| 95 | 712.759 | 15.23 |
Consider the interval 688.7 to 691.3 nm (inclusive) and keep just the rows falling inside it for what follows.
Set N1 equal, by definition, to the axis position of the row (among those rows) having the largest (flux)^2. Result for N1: 689.513 nm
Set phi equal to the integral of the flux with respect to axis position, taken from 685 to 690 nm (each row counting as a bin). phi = 83.0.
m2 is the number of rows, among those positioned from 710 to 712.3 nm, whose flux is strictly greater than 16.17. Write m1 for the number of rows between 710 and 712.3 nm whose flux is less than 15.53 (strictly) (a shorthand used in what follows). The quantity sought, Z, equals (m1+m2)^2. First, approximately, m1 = 4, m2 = 0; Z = 16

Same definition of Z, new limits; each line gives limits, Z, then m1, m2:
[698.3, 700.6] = 36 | 4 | 2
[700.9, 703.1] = 49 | 7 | 0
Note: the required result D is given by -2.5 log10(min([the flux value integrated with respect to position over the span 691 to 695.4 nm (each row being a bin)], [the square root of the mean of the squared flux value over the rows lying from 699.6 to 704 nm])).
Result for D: -2.93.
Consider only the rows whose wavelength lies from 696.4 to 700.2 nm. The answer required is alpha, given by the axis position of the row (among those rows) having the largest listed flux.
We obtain 697.497 nm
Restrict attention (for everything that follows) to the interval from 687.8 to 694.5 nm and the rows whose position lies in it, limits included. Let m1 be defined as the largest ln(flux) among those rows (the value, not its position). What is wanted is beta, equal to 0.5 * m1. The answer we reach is 1.45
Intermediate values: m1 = 2.89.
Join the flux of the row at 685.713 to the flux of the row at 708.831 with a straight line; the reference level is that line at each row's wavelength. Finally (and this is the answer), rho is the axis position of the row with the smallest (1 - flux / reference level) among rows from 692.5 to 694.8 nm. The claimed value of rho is 694.293 nm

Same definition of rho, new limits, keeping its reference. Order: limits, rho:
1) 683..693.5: 691.421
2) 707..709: 707.526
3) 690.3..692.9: 691.421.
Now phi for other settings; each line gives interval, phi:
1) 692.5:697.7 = 80.2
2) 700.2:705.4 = 77.4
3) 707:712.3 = 81.7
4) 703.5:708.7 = 81.7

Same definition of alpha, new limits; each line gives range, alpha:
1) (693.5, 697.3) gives 695.573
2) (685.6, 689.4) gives 688.561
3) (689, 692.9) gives 691.421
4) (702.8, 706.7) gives 705.899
